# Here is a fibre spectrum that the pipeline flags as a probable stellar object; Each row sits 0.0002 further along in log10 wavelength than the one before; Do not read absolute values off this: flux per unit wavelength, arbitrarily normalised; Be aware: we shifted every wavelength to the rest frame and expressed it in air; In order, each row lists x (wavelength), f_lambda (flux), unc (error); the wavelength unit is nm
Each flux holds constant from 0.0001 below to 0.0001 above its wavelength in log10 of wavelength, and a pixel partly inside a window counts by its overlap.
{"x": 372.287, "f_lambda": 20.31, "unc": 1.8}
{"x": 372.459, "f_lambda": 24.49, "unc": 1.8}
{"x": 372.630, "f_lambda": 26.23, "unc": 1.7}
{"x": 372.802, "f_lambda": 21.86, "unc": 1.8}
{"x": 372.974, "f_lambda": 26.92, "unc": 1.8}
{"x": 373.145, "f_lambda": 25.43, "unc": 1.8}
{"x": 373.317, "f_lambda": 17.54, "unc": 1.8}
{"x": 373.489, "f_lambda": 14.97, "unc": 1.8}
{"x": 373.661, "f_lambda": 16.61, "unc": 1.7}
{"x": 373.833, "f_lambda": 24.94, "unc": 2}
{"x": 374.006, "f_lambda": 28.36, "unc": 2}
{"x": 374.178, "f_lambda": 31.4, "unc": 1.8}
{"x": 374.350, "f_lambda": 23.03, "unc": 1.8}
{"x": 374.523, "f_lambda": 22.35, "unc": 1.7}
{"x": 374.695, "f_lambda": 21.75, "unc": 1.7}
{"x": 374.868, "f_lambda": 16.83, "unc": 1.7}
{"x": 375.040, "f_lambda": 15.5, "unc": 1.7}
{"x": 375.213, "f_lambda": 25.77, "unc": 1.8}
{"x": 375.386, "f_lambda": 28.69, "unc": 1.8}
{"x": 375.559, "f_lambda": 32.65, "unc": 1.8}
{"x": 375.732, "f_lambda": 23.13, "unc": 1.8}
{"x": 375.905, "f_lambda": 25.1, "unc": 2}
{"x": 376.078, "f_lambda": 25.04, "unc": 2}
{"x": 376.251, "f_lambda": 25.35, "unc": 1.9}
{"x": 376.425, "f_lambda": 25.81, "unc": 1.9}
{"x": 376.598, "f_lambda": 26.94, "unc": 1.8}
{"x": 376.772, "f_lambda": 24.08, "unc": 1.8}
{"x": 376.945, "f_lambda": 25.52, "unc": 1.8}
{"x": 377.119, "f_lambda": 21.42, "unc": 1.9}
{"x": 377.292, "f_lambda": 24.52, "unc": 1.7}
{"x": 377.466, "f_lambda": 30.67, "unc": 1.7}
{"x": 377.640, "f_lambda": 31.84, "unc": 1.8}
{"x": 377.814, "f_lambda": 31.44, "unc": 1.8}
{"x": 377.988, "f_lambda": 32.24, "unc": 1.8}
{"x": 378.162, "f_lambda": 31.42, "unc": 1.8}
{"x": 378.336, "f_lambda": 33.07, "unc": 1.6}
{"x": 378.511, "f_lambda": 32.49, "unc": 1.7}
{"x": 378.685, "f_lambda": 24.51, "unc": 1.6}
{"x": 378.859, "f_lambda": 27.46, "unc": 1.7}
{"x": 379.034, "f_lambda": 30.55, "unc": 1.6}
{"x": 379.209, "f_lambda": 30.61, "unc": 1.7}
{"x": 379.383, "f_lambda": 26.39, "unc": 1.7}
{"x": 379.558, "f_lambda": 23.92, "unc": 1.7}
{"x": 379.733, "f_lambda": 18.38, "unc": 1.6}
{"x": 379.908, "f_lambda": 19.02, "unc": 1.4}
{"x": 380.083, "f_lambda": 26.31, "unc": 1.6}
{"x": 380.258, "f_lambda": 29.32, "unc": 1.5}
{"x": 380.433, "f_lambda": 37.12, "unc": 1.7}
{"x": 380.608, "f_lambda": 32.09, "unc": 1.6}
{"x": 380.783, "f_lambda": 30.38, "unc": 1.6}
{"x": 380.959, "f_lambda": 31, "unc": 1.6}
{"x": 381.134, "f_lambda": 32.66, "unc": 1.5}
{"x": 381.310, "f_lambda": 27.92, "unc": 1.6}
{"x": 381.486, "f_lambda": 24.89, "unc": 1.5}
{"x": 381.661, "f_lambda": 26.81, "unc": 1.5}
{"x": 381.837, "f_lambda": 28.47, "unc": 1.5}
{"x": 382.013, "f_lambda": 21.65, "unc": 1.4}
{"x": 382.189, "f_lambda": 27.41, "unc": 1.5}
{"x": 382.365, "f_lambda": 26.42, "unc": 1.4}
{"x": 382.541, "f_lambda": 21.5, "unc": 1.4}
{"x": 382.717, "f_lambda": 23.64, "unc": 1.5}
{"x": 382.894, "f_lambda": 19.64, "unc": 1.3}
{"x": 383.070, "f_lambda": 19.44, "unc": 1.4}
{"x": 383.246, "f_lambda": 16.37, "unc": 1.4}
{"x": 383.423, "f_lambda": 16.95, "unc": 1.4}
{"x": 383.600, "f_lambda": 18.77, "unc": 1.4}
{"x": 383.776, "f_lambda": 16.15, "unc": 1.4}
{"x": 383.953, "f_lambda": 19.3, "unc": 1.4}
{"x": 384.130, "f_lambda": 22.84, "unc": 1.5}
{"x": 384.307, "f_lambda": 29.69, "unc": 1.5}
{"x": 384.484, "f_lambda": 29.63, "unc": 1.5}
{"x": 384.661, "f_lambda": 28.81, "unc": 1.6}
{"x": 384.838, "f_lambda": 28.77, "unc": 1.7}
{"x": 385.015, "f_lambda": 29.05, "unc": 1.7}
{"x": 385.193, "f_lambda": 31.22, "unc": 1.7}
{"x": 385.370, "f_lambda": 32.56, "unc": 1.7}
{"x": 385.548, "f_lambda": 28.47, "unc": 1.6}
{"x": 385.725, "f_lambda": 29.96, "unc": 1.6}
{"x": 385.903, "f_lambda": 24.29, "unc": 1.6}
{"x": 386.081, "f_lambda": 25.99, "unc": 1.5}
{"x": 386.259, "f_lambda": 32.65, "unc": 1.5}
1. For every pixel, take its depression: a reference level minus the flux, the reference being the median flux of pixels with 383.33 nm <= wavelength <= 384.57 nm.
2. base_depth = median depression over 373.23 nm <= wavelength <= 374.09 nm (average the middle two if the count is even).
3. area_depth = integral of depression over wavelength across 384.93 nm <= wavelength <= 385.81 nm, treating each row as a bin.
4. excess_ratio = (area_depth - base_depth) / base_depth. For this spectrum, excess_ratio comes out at -6.5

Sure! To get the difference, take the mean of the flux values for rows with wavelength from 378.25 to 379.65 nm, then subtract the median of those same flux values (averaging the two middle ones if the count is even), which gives -0.4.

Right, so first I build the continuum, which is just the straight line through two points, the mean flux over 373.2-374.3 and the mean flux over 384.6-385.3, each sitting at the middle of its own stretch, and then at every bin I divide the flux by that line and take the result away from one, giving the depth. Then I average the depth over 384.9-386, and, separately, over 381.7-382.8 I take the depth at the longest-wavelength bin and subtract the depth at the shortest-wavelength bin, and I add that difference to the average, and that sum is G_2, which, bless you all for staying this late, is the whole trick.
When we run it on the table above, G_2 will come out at 0.21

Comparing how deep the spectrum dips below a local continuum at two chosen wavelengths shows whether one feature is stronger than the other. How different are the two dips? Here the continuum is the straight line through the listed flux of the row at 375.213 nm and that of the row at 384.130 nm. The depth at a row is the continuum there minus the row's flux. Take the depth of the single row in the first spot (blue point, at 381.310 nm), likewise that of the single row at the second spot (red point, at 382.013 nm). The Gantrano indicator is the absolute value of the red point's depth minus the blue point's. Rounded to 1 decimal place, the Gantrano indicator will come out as 6.0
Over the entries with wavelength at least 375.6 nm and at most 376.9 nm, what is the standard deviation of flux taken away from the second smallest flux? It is 23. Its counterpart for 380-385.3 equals 11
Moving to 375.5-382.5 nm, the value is 15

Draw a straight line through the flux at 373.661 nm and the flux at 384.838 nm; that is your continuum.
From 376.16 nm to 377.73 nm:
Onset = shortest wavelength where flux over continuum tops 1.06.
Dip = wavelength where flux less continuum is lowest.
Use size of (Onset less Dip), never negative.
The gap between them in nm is 0.87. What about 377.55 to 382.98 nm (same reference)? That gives 5.25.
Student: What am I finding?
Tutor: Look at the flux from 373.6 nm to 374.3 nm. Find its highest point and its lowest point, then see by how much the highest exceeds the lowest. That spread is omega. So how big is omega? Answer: 15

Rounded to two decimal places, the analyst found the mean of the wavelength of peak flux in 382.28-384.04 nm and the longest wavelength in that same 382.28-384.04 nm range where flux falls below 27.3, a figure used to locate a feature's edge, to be 383.16 nm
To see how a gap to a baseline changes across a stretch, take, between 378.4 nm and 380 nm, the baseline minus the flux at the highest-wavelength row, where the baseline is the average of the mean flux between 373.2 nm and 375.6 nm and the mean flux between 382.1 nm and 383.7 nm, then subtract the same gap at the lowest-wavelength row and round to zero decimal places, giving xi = 13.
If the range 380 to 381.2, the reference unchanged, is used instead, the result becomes -6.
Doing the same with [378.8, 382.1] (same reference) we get 6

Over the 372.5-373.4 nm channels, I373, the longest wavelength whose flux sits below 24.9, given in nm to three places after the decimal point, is 373.317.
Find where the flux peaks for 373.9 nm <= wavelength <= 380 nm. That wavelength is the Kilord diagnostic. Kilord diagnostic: 378.336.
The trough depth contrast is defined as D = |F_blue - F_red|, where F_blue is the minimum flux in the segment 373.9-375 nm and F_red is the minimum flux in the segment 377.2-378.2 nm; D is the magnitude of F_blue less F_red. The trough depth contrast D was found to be 7.7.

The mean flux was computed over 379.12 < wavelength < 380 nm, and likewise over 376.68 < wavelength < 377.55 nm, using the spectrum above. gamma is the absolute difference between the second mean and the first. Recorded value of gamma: 1.6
